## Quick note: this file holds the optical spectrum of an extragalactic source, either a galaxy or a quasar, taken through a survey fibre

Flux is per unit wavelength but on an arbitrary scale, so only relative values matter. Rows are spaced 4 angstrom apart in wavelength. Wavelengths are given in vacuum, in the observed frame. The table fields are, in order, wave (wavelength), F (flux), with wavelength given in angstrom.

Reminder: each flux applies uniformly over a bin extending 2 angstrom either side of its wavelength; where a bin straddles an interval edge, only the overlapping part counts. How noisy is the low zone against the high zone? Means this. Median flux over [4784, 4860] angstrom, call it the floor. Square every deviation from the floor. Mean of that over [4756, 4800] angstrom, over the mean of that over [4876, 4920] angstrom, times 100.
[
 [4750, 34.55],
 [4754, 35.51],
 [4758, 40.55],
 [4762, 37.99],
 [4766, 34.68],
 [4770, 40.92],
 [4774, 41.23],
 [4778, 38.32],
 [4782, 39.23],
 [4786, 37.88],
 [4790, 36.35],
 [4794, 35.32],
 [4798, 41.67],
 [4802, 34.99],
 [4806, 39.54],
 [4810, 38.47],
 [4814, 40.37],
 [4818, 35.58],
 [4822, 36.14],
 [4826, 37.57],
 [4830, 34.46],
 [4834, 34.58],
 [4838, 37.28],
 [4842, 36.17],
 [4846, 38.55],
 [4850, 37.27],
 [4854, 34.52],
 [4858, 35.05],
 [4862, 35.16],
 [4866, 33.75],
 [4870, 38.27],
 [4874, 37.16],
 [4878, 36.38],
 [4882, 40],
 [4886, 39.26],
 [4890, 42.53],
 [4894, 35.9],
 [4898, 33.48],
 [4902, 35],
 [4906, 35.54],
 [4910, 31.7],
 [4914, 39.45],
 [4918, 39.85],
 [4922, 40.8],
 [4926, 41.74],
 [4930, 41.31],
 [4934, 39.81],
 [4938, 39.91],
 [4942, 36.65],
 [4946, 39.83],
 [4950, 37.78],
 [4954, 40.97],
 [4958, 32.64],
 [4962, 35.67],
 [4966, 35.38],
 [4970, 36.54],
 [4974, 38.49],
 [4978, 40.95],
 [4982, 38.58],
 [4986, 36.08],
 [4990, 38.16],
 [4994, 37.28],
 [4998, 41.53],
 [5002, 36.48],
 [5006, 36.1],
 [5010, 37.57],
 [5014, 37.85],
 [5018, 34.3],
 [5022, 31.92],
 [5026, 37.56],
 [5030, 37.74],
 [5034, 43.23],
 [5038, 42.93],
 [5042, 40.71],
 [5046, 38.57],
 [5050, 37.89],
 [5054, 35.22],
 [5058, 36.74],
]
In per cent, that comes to 98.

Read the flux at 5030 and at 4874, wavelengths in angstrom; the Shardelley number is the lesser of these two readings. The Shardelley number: 37.2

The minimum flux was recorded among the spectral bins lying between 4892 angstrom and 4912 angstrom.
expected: 31.7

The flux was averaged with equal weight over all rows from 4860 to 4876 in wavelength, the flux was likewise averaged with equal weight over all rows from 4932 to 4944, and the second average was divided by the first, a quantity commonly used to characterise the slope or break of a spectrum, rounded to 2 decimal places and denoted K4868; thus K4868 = 1.07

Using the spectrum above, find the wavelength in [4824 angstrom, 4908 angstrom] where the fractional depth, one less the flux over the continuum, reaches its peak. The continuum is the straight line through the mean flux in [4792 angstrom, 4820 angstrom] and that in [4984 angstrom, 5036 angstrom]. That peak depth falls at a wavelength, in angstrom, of 4898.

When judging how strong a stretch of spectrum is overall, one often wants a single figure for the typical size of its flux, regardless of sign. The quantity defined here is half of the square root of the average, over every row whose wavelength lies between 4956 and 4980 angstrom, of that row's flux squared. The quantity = 18.35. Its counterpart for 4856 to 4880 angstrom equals 18.00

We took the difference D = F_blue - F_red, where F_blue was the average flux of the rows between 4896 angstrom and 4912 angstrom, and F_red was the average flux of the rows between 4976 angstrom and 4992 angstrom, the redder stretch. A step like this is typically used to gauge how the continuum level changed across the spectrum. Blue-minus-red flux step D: -4.5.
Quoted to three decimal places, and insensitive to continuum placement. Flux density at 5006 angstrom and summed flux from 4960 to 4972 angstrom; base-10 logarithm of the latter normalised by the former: 0.474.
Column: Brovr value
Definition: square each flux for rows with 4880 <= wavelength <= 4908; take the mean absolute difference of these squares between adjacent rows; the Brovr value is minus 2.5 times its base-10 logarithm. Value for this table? -5.71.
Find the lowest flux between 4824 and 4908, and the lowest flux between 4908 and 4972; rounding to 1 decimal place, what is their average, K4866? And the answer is 32.6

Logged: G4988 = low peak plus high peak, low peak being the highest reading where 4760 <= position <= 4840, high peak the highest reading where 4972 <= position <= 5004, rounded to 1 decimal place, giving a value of 83.2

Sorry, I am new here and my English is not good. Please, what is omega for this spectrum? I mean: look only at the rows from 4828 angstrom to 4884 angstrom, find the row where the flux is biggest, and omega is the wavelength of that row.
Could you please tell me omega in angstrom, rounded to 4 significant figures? 4882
